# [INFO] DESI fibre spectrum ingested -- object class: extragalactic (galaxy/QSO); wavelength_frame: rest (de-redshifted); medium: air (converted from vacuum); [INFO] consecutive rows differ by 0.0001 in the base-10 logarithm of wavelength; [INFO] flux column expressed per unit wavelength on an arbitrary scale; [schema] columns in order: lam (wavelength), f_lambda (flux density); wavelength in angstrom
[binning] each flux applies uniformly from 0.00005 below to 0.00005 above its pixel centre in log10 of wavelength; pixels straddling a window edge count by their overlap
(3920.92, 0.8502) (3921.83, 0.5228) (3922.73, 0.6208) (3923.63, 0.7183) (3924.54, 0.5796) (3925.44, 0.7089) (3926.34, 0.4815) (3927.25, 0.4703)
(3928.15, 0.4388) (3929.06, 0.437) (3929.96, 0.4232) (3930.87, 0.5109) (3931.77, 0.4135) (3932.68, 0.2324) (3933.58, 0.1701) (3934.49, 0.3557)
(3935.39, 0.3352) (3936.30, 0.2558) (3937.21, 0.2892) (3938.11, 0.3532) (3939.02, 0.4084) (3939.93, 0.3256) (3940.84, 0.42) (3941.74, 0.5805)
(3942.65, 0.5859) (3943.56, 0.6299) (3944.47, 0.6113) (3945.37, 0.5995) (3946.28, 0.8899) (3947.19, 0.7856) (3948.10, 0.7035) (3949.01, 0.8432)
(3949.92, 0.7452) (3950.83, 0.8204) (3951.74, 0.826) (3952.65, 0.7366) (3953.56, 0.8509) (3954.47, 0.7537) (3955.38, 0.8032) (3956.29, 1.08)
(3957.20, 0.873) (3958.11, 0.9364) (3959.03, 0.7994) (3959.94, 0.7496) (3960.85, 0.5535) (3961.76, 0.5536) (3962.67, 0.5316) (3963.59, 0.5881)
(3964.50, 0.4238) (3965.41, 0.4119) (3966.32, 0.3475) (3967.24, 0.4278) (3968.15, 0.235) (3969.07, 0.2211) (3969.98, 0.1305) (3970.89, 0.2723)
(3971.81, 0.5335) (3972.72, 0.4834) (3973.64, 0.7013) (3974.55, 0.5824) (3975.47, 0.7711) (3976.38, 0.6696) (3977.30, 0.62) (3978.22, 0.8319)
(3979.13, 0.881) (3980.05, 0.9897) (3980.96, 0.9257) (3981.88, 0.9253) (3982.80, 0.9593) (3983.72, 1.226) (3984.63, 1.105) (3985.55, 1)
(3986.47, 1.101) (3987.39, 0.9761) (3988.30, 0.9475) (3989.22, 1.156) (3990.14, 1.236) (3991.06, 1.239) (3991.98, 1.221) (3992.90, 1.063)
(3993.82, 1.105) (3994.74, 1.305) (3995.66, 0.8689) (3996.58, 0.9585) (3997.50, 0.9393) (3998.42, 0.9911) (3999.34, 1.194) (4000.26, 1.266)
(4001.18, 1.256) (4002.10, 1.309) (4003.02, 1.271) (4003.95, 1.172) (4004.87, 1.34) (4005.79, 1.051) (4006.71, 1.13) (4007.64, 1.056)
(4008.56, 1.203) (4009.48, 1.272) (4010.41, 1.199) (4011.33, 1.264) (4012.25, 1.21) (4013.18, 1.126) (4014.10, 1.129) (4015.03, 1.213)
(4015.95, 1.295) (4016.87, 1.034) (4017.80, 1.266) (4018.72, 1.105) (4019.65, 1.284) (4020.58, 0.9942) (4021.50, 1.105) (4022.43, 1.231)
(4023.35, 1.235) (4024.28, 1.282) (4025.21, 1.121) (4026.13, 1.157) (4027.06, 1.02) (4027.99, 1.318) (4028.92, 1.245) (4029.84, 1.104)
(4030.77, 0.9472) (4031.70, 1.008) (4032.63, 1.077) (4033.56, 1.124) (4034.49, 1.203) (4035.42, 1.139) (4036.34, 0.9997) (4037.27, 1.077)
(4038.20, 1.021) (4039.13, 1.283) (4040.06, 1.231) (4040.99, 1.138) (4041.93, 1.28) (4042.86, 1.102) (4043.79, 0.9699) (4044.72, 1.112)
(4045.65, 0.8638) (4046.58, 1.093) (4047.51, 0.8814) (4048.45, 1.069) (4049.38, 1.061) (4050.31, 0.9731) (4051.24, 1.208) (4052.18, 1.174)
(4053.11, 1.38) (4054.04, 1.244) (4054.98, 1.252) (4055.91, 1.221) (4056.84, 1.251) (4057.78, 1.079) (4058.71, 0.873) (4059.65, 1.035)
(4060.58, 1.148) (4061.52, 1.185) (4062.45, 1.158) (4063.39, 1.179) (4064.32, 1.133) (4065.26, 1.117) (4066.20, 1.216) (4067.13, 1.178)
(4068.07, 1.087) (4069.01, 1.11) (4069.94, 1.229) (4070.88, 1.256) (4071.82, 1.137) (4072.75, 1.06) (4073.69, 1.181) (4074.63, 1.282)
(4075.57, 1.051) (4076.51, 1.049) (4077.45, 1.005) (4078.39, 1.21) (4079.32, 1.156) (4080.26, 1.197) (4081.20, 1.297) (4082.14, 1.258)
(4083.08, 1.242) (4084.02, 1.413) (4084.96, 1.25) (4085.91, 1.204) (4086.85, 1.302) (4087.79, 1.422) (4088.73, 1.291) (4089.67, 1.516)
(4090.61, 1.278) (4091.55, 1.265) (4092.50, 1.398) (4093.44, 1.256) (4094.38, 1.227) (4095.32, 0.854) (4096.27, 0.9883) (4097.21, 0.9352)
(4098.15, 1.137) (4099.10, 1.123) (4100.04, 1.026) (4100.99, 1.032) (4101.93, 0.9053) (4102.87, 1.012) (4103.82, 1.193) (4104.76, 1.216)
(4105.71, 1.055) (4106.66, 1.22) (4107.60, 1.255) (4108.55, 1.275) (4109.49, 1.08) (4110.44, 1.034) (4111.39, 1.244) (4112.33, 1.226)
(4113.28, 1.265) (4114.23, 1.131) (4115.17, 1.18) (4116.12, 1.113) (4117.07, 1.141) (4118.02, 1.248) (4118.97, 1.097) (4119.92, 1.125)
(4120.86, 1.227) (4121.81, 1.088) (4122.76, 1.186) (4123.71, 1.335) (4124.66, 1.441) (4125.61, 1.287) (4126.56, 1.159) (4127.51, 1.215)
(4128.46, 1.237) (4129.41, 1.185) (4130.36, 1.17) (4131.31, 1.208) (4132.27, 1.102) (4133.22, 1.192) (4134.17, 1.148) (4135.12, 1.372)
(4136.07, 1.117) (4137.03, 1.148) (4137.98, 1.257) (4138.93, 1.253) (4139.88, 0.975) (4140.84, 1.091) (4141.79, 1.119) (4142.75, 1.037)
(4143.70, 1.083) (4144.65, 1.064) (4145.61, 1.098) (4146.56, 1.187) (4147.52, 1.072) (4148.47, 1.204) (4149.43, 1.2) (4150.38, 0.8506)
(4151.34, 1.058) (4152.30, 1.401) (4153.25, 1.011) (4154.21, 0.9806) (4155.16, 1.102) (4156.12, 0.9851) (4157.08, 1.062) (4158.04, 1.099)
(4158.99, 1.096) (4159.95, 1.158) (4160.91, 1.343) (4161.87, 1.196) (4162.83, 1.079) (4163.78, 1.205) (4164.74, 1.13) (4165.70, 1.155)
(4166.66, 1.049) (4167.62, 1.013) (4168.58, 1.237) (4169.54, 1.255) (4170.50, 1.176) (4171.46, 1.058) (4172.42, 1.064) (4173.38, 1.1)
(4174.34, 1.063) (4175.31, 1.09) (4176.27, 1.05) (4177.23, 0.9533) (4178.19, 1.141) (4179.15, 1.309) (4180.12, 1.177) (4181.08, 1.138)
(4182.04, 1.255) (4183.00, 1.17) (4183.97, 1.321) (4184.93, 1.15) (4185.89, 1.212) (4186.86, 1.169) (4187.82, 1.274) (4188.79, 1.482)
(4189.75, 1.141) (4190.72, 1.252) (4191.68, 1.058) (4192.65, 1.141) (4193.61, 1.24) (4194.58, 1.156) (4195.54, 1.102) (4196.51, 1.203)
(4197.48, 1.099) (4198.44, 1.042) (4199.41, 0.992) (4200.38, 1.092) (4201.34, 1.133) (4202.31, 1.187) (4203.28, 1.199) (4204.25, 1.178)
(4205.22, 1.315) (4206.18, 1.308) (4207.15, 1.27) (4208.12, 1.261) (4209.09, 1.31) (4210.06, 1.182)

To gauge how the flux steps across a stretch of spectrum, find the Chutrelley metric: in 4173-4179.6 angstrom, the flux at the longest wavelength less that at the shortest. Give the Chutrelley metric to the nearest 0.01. 0.21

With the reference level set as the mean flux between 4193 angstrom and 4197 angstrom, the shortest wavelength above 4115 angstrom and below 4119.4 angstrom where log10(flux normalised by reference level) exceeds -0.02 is 4115.17 angstrom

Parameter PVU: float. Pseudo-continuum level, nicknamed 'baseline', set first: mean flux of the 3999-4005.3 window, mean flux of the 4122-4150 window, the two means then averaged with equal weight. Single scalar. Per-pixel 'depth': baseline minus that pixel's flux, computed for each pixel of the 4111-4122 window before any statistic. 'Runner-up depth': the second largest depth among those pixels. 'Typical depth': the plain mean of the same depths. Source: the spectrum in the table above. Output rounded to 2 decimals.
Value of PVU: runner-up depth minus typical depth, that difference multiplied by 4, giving 0.31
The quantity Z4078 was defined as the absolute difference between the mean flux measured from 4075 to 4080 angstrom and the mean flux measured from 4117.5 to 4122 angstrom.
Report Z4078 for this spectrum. 0.1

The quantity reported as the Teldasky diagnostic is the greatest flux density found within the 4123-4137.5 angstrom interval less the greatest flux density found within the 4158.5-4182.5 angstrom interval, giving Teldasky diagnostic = 0.10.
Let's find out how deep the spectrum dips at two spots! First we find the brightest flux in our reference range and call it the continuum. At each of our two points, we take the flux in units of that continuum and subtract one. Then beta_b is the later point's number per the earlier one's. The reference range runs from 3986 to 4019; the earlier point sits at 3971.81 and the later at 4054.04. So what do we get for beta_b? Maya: 0.12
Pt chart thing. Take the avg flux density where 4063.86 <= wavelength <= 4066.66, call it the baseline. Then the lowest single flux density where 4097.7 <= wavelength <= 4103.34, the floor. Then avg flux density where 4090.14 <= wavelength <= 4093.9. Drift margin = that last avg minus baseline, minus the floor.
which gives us -0.76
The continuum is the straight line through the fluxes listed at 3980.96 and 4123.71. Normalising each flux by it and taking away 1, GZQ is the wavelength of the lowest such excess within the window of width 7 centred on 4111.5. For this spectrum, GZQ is 4110.44 angstrom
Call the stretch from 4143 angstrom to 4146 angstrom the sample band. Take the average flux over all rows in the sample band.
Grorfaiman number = 1.08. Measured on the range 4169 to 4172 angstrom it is 1.16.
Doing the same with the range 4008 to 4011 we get 1.22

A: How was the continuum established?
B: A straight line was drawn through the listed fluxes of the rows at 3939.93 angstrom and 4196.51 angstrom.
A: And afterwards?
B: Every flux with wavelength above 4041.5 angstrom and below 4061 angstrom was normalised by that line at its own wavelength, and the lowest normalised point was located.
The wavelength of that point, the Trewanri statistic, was 4058.71 angstrom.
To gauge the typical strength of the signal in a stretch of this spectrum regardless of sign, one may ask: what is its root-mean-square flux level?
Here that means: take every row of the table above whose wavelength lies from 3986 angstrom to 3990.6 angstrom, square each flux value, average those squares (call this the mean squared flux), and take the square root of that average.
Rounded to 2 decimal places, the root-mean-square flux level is 1.09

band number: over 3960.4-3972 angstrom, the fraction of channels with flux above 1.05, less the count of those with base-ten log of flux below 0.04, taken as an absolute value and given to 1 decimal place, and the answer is 13.0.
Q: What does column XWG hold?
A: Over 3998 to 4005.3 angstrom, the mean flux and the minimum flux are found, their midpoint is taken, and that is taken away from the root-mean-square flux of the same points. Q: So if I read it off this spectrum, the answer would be 0.12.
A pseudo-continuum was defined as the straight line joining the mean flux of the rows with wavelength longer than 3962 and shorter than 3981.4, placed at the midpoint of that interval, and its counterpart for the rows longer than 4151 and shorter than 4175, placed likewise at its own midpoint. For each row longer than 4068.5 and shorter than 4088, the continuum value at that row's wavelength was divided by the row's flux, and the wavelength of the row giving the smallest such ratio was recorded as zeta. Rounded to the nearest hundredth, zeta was 4084.02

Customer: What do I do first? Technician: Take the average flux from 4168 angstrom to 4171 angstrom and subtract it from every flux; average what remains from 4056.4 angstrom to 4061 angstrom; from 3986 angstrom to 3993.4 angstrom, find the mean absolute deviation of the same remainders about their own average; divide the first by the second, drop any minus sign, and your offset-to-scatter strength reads 1.5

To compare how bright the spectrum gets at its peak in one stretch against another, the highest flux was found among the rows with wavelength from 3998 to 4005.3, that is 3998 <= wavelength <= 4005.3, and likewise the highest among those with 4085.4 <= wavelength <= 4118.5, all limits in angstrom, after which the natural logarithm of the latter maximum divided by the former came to 0.12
